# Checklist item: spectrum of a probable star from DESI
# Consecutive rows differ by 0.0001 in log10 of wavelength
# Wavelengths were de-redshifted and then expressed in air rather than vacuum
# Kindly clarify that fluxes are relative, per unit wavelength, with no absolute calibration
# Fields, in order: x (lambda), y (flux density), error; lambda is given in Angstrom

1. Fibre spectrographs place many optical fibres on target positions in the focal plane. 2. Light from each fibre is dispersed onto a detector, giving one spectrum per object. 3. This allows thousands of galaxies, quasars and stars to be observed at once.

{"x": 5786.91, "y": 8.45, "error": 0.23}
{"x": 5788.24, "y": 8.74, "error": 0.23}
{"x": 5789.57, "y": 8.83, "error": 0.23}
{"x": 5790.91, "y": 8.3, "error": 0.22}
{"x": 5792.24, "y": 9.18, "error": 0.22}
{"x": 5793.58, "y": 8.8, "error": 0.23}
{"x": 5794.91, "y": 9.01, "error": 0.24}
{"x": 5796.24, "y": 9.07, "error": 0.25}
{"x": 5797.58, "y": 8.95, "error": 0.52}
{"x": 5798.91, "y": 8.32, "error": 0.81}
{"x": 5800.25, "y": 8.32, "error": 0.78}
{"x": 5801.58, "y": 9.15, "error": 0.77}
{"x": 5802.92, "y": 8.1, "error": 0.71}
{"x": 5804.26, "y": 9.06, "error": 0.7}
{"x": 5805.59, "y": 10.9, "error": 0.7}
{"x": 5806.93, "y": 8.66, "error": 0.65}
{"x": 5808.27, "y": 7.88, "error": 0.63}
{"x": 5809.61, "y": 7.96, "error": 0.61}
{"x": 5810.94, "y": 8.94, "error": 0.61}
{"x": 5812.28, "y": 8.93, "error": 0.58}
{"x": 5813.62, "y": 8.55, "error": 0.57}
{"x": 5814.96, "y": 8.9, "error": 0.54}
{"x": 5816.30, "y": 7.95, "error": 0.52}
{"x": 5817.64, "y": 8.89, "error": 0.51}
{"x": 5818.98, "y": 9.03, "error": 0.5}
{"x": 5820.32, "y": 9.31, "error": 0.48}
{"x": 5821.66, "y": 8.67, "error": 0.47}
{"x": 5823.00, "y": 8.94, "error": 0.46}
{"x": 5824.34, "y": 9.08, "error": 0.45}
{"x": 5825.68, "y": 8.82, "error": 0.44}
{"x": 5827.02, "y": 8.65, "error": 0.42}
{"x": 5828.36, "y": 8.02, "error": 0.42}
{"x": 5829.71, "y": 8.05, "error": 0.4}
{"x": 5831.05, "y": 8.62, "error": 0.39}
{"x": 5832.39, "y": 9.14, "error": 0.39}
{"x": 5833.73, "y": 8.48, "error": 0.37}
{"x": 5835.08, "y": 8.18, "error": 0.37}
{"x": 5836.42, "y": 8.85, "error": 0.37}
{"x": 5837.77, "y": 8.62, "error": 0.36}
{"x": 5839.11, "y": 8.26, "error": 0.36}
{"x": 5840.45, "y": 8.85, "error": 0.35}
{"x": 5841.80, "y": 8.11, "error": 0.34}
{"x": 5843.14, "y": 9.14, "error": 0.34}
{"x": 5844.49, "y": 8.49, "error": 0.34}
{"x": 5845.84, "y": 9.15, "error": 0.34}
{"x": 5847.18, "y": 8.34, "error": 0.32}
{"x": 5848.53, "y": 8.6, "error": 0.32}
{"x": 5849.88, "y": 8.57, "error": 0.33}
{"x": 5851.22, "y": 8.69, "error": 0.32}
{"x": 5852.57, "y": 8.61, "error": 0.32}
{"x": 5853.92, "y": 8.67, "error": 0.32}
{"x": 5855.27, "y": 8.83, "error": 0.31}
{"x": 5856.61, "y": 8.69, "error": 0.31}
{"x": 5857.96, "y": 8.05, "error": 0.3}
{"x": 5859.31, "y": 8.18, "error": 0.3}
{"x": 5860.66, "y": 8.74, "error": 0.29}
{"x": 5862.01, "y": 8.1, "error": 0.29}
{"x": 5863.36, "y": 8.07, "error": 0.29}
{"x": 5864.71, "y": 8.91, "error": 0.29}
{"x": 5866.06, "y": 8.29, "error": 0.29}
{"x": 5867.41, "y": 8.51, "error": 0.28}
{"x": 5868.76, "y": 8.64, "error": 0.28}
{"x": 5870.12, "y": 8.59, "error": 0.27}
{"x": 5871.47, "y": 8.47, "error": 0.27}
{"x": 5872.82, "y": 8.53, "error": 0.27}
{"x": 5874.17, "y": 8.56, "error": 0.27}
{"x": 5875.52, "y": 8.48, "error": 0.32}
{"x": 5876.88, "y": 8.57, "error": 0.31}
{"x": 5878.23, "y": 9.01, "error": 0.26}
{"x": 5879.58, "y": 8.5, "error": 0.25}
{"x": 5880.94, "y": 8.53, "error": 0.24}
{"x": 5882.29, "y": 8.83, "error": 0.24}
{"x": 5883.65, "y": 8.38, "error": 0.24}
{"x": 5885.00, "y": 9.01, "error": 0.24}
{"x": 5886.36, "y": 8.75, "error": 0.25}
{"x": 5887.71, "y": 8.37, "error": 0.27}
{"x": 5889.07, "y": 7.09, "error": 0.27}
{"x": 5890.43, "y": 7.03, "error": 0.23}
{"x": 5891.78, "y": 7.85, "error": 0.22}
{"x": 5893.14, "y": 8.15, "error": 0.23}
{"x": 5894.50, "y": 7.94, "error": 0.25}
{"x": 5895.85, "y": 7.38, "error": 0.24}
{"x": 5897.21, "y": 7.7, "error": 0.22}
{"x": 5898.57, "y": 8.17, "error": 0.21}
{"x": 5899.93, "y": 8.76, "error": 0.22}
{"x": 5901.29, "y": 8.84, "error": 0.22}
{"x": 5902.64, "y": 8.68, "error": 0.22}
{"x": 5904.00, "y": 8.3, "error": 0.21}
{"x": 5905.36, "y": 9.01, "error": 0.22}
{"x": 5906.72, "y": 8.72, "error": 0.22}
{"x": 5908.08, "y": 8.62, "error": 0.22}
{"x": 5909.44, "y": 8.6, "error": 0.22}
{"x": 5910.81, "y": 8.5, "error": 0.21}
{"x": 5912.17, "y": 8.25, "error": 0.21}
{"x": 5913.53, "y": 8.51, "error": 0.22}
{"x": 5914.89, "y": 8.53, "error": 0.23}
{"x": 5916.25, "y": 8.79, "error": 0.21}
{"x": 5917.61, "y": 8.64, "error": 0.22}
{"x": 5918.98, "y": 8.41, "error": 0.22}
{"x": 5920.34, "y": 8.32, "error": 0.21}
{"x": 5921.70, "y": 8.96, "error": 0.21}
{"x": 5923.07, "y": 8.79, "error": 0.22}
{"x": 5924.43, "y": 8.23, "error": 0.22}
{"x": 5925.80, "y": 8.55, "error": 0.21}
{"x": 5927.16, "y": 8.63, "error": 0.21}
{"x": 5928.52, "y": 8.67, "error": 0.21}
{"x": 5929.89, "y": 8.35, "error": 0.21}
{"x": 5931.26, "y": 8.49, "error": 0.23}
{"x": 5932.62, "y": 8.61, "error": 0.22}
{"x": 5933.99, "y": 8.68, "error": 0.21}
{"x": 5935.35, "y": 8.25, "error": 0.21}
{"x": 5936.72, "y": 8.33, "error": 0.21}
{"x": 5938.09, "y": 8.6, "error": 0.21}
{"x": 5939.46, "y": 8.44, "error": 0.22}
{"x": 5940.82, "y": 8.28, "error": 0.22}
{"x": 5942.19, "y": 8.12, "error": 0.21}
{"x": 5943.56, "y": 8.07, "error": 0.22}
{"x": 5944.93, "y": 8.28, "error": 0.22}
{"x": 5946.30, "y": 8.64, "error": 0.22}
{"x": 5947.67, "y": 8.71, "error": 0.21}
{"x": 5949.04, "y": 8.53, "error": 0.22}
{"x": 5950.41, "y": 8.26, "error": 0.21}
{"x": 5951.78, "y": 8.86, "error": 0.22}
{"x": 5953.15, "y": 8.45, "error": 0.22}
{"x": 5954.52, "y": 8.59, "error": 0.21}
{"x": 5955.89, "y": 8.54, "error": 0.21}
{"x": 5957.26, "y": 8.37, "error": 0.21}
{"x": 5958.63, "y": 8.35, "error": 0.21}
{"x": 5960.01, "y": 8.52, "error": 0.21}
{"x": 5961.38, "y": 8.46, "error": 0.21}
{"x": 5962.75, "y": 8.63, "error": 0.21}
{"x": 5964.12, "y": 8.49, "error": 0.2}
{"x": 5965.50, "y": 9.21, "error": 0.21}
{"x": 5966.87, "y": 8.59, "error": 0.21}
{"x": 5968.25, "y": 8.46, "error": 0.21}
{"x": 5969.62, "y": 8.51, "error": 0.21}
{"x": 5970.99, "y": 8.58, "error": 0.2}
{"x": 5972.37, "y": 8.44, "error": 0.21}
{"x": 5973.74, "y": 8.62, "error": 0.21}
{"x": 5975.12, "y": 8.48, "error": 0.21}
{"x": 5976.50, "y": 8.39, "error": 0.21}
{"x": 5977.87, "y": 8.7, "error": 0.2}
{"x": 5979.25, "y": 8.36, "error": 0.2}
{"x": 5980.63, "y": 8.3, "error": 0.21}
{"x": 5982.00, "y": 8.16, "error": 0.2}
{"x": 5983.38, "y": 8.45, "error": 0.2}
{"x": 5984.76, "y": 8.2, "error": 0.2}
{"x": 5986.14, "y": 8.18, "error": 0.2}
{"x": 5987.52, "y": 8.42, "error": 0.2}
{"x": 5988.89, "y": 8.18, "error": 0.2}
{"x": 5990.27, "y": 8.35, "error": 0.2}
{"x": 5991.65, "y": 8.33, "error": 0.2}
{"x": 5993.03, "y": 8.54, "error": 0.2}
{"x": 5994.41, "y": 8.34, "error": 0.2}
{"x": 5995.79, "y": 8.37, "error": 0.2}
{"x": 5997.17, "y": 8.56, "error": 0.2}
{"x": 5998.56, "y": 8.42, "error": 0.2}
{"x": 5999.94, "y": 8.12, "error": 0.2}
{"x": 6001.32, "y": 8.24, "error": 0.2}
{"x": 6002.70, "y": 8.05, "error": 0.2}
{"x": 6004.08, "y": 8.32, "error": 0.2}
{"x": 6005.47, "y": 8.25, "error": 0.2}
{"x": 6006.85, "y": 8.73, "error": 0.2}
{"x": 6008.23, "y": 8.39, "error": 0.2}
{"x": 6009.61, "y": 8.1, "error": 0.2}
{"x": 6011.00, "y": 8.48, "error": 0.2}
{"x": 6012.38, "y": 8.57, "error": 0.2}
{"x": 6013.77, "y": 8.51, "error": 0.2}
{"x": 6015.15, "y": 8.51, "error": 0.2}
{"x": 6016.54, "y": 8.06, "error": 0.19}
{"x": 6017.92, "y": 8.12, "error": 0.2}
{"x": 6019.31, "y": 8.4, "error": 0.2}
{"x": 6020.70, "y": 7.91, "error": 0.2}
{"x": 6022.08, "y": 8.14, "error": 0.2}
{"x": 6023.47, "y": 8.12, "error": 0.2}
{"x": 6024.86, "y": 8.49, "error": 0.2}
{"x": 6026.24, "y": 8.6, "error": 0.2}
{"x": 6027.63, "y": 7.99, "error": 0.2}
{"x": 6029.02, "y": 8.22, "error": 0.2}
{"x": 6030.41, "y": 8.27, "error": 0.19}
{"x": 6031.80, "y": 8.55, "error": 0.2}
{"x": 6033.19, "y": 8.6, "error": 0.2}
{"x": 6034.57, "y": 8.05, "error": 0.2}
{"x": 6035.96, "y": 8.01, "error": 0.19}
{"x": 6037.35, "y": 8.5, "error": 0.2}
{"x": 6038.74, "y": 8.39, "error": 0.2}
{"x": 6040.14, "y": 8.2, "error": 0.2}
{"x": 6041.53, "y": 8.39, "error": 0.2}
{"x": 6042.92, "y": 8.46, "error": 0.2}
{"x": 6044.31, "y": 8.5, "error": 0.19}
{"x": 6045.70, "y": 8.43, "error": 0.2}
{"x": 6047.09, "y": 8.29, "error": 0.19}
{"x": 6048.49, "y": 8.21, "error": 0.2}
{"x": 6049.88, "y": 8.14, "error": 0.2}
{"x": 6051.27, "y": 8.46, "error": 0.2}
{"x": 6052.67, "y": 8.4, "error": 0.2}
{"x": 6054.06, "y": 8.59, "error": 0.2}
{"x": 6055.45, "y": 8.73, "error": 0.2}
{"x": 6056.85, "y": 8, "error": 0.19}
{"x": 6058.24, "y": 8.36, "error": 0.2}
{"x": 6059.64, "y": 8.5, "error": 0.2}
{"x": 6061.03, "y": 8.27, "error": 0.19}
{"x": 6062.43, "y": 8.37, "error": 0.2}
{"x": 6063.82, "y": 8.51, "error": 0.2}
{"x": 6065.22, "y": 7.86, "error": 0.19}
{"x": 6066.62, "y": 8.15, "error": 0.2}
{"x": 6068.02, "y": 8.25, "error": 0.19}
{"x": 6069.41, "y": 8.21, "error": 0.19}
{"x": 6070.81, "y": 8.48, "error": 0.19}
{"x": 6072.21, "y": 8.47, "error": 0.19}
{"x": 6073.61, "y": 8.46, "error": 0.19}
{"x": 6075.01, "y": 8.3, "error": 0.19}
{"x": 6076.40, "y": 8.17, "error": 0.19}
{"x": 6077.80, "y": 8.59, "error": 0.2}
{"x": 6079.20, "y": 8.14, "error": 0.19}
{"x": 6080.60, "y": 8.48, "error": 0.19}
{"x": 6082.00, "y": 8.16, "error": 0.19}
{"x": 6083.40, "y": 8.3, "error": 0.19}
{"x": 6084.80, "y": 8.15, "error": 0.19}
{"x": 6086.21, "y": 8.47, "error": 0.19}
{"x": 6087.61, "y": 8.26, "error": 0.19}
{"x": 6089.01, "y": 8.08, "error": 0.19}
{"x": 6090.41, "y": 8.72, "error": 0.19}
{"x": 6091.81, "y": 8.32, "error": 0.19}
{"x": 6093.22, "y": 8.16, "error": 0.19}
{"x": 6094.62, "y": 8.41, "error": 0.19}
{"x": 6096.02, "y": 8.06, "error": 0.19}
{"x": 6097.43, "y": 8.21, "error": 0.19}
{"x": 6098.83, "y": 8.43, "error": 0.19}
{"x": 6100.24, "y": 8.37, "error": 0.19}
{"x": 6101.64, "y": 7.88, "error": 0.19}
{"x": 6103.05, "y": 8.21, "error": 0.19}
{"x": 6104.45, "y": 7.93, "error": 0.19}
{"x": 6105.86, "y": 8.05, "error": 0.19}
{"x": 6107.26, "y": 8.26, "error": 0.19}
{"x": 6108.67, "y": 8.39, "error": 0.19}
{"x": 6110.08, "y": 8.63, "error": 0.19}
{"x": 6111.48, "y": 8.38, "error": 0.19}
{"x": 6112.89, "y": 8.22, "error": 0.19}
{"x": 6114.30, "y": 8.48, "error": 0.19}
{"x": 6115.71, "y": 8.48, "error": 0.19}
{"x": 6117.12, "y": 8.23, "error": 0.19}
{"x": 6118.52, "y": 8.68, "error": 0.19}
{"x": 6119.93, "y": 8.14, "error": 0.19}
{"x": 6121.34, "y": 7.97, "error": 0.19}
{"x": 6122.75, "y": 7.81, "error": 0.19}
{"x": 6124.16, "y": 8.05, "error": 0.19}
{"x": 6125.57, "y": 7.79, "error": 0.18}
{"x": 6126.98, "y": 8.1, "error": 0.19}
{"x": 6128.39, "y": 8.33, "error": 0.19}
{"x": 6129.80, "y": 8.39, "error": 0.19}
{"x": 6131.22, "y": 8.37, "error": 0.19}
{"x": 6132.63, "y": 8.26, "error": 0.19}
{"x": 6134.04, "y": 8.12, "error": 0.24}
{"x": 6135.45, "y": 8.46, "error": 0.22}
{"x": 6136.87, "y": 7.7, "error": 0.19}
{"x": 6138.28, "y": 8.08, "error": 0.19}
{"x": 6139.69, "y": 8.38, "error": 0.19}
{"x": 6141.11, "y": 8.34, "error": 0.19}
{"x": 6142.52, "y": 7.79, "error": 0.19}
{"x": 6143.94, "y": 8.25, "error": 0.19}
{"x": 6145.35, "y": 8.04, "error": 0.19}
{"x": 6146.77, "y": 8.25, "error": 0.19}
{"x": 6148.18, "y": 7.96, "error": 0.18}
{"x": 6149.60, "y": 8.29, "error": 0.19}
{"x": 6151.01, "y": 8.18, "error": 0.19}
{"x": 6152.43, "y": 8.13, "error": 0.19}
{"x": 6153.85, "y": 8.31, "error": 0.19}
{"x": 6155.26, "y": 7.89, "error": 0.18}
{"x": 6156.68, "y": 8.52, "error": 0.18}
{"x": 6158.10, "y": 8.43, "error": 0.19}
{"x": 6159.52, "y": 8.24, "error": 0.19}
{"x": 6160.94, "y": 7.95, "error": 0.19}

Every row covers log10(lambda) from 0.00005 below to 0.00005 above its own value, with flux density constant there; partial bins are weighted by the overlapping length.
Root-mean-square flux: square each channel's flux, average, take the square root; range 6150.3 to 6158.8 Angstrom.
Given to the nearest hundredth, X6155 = 8.25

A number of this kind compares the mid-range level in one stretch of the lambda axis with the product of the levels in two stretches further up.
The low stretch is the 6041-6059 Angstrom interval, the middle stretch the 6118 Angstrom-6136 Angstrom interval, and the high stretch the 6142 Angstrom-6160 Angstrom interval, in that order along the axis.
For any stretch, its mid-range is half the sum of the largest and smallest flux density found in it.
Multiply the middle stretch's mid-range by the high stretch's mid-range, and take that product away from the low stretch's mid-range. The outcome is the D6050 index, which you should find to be -58.8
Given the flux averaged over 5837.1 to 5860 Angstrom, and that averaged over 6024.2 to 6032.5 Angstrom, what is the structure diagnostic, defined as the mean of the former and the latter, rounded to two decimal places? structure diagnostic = 8.47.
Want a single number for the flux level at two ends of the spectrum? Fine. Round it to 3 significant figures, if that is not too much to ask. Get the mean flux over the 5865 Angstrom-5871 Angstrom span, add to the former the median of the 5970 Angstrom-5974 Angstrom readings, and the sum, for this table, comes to 17.1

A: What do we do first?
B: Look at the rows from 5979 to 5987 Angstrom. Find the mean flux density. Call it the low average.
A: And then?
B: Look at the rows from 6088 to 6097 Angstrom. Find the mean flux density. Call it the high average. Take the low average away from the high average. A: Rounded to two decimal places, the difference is 0.02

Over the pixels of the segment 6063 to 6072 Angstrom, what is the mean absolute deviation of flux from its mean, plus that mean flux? 8.4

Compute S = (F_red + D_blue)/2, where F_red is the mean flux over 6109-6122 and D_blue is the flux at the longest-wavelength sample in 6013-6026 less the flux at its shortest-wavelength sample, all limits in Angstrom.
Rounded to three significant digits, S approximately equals 4.17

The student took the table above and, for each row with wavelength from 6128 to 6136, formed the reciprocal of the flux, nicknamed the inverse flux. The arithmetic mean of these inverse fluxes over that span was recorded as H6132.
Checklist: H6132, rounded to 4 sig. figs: 0.1202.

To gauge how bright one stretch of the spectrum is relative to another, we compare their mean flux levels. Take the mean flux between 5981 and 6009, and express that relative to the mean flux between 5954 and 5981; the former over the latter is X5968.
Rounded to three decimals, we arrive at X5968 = 0.977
